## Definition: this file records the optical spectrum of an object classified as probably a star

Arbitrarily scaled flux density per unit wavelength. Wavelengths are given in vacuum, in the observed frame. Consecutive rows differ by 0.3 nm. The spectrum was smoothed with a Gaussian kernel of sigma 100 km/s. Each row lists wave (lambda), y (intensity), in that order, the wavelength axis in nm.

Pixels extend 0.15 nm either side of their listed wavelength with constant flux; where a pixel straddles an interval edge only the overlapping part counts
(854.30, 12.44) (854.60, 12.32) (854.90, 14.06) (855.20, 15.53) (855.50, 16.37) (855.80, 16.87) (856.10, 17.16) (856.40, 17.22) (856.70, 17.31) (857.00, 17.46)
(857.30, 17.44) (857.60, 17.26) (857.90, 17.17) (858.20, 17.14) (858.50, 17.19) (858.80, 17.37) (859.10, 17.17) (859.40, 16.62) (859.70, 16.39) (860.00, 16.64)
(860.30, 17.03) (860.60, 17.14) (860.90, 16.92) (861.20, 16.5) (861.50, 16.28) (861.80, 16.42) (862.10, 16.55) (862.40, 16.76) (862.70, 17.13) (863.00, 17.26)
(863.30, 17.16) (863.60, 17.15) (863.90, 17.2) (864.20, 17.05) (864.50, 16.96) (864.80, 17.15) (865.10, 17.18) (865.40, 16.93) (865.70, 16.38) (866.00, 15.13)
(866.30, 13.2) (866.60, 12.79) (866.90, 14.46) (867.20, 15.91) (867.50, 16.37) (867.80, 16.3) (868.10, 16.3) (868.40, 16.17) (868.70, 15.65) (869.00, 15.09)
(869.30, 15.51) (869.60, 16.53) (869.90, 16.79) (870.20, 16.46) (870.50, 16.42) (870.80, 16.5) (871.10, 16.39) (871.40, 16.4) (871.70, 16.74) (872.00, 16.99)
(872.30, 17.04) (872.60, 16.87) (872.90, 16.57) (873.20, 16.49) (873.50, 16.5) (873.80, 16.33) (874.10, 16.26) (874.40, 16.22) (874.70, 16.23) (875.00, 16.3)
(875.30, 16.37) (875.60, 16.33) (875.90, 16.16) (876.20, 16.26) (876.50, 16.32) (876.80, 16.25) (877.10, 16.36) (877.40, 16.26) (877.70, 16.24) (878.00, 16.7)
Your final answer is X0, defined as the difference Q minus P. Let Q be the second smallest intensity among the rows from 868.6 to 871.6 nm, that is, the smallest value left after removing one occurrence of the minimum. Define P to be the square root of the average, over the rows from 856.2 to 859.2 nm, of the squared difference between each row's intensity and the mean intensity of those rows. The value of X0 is 15.4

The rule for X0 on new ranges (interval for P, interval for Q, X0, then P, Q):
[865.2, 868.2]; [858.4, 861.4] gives 15.1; 1.4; 16.5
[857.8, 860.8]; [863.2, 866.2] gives 16.1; 0.3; 16.38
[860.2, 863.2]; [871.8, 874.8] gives 15.9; 0.3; 16.23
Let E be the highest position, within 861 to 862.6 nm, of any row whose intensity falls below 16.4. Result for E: 861.50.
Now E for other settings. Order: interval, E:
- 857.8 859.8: 859.70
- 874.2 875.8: 875.60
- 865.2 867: 866.90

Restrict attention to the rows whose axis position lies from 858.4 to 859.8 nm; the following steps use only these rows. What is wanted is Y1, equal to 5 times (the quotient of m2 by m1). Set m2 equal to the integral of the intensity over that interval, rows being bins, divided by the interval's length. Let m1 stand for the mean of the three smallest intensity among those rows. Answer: 5.07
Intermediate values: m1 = 16.7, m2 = 16.96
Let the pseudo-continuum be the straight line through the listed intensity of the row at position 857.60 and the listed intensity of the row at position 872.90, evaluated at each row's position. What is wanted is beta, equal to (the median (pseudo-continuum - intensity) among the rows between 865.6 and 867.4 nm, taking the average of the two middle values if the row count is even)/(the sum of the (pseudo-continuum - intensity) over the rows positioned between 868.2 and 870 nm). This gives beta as 0.4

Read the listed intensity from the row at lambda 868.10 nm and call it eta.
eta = 16.3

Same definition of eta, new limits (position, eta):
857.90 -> 17.17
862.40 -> 16.76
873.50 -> 16.5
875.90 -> 16.16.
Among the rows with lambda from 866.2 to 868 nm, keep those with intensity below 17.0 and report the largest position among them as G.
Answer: 867.80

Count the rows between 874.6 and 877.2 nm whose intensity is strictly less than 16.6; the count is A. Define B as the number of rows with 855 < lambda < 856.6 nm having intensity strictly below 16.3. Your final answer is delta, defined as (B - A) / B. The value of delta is -8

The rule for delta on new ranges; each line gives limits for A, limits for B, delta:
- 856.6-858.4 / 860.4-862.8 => 1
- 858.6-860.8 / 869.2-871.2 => 0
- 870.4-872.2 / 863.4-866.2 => -3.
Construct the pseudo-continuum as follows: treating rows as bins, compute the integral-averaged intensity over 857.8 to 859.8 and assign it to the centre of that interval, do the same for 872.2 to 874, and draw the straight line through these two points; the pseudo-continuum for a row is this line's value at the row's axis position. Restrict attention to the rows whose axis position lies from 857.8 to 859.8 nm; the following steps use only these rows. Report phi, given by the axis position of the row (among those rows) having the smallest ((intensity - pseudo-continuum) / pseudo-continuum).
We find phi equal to 859.70 nm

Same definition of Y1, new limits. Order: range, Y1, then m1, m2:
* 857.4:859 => 5.02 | 17.2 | 17.23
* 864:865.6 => 5.02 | 17.0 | 17.04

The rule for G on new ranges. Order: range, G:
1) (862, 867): 866.90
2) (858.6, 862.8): 862.40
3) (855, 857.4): 855.80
